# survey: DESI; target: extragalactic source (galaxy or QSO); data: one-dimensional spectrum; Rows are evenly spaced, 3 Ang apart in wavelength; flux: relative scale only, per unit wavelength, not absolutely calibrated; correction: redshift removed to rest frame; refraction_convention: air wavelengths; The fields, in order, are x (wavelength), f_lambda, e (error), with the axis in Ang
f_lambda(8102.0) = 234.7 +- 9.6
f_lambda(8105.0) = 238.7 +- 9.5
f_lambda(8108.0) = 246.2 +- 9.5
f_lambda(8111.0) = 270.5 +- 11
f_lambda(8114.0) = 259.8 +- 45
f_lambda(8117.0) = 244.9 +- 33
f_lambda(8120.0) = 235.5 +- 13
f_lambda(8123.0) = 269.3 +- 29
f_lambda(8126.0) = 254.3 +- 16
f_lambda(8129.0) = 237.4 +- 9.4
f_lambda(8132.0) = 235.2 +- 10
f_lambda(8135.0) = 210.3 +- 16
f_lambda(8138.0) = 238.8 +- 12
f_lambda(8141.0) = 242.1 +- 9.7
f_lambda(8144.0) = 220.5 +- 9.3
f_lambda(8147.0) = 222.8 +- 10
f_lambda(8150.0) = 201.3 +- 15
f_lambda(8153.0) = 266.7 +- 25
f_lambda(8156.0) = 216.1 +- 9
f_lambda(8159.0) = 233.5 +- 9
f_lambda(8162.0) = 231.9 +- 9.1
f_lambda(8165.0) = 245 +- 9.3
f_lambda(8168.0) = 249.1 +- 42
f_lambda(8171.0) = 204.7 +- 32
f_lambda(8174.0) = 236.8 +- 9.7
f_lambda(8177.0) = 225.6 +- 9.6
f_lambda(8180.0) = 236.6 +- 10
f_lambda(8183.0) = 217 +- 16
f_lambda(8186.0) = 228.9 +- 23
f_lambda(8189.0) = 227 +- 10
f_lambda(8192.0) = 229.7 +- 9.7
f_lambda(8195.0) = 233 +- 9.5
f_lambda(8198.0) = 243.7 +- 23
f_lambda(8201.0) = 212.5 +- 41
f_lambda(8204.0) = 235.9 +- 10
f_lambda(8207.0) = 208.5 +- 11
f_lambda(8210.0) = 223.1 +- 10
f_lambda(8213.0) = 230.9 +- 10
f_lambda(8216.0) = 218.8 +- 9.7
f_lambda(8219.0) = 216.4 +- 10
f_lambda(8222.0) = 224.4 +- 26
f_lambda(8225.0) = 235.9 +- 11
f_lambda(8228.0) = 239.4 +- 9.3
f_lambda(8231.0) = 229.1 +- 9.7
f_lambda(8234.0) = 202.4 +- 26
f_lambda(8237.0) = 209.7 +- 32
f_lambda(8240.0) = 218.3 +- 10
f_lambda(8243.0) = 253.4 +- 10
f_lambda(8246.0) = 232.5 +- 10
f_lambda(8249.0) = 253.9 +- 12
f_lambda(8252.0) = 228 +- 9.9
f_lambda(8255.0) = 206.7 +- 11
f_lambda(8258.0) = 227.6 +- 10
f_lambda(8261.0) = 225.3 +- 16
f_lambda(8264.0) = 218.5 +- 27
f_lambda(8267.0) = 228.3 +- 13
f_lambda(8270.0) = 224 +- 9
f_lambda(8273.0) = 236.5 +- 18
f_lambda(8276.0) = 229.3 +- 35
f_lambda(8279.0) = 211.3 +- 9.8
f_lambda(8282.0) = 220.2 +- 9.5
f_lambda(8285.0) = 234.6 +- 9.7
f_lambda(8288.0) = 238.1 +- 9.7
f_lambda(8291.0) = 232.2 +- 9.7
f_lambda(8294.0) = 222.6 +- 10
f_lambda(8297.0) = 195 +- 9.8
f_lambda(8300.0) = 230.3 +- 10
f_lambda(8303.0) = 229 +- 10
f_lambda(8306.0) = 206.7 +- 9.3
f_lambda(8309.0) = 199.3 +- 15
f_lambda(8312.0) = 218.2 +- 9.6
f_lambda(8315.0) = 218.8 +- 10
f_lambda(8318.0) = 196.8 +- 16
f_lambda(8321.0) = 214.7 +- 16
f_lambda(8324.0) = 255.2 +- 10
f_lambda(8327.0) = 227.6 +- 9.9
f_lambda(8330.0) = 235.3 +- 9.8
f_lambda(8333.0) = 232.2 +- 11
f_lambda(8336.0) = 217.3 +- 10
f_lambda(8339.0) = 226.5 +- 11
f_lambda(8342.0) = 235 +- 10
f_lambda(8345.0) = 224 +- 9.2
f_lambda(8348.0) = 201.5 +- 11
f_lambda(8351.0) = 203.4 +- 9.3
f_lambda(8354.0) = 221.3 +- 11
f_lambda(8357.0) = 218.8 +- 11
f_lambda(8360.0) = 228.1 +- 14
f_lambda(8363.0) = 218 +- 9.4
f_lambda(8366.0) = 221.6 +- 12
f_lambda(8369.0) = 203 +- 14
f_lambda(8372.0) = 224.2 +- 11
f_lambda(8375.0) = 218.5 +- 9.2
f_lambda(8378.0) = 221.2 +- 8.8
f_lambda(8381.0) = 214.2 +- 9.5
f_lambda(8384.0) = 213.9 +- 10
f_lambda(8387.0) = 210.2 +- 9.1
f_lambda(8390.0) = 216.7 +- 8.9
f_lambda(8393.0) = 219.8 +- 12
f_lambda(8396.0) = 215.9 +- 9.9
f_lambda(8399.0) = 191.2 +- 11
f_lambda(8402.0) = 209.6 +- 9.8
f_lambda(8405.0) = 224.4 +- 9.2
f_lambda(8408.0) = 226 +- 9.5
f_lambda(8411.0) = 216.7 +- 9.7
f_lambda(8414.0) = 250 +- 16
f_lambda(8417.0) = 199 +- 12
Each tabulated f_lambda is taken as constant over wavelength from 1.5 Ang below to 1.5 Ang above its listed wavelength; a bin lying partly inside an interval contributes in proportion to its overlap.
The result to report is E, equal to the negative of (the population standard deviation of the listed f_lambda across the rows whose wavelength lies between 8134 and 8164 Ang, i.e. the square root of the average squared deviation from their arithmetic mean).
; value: -17.6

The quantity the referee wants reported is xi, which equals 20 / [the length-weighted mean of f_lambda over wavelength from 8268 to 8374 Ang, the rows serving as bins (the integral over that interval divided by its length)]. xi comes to 0.0903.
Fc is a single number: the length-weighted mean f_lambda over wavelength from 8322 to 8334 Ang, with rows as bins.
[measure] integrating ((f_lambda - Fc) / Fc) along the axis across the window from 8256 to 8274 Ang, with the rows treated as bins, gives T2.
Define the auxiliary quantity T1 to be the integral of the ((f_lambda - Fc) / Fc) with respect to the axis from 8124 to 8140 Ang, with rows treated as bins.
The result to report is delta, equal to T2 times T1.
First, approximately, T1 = 0.0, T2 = -0.8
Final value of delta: 0.0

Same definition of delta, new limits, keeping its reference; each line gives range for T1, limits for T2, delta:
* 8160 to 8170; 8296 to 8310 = -0.2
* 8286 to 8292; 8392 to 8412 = 0.1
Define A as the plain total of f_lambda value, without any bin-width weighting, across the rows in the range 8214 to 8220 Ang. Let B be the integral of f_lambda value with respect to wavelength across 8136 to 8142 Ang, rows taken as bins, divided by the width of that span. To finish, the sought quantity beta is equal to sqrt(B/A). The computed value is 0.74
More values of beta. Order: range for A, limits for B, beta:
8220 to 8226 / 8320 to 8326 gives 0.72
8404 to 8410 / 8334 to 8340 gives 0.70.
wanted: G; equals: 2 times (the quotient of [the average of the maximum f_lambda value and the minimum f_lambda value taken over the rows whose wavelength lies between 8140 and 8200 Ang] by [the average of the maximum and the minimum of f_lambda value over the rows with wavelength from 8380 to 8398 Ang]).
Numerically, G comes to 2.18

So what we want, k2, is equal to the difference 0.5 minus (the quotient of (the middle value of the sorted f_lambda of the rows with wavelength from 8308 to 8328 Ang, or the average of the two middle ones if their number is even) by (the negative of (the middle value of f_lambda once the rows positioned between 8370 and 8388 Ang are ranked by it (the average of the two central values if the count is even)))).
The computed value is 1.51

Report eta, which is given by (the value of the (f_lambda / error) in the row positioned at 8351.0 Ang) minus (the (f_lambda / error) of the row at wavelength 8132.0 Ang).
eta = -2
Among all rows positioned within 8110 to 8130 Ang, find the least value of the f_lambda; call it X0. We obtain 235.5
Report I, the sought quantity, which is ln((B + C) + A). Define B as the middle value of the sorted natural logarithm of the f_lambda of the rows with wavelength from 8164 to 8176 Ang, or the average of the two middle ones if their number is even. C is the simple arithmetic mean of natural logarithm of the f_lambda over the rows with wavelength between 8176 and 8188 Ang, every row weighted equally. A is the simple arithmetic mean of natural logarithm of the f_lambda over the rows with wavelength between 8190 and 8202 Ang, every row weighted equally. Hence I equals 2.79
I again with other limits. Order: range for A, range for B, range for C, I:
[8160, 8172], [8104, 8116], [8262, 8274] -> 2.80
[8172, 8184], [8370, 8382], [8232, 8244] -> 2.79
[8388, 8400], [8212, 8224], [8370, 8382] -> 2.78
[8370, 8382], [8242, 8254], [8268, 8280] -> 2.79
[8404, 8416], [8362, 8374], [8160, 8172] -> 2.79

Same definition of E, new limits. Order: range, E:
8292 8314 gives -13.2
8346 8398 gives -7.3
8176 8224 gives -9.2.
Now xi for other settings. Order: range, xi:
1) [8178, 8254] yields 0.0879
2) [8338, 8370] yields 0.0916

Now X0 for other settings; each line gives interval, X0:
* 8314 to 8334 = 196.8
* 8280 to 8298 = 195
